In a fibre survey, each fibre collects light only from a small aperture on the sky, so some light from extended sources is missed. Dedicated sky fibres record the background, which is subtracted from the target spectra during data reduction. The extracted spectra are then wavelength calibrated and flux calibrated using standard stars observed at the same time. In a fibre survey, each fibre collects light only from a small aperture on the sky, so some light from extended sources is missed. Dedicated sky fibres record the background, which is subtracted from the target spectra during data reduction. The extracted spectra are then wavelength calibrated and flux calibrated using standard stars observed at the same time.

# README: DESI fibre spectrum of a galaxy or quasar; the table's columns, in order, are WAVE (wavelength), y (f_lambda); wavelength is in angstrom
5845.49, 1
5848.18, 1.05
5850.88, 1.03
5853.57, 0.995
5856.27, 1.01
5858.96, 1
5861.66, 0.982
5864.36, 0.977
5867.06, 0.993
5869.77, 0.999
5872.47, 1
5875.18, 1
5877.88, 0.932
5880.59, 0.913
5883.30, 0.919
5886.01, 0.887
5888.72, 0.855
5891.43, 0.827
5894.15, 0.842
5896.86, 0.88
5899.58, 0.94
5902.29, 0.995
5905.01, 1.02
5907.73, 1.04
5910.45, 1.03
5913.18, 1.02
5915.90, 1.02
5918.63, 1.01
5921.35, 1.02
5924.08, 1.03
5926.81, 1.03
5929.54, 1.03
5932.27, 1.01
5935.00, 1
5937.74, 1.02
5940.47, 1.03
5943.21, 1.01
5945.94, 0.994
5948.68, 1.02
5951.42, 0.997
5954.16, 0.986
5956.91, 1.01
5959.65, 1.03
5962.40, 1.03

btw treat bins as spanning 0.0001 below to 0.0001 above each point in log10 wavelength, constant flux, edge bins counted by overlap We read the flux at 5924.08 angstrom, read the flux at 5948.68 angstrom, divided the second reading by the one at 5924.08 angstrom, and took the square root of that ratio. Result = 1.00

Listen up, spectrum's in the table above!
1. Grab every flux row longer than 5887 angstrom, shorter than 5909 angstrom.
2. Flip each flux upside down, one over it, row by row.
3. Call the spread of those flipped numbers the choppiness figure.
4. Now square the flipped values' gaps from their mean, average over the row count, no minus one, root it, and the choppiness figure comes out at 0.093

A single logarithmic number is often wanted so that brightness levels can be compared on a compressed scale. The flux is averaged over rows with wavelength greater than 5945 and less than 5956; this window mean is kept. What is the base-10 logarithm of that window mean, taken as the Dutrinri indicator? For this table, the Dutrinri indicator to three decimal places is 0.000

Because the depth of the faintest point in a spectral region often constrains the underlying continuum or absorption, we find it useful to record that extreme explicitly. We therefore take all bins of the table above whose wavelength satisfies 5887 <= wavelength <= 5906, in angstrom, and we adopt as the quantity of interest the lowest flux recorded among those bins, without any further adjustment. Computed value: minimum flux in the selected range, 0.827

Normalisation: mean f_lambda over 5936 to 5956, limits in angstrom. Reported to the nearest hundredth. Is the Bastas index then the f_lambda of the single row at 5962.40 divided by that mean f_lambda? 1.02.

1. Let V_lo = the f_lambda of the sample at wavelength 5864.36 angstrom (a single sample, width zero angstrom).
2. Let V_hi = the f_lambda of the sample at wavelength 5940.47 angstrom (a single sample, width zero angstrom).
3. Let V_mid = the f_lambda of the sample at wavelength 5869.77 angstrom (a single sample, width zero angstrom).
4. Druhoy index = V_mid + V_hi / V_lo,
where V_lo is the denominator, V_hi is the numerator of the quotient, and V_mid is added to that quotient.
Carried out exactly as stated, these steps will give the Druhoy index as 2.05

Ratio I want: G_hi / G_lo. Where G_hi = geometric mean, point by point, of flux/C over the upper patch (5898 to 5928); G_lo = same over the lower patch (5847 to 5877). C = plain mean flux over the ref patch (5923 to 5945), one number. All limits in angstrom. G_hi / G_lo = 1.01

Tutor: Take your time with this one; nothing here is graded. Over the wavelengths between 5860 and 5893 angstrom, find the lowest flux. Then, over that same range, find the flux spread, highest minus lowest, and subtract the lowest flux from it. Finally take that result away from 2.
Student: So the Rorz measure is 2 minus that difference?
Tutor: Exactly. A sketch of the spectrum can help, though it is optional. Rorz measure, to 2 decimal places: 2.65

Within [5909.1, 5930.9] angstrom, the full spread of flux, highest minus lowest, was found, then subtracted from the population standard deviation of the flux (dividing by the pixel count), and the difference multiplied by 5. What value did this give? -0.1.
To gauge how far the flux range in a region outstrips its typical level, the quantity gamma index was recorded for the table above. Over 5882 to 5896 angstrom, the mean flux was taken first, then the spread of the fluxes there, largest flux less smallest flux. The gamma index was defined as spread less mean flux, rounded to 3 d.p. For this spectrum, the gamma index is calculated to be -0.774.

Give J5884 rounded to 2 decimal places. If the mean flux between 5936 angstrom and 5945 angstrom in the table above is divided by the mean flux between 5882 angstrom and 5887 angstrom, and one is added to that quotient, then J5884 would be 2.13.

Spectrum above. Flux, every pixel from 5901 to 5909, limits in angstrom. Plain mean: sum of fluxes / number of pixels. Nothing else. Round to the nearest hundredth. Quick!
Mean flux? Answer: 1.02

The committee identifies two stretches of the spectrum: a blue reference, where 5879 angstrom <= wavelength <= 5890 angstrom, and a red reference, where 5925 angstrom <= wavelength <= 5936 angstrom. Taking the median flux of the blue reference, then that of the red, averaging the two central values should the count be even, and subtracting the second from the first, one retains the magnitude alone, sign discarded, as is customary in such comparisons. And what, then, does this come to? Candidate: 0.12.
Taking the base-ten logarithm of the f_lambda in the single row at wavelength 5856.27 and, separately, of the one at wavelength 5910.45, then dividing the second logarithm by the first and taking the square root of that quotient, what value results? 1.72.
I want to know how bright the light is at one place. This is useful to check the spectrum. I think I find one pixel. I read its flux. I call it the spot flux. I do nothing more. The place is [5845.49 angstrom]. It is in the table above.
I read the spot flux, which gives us 1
